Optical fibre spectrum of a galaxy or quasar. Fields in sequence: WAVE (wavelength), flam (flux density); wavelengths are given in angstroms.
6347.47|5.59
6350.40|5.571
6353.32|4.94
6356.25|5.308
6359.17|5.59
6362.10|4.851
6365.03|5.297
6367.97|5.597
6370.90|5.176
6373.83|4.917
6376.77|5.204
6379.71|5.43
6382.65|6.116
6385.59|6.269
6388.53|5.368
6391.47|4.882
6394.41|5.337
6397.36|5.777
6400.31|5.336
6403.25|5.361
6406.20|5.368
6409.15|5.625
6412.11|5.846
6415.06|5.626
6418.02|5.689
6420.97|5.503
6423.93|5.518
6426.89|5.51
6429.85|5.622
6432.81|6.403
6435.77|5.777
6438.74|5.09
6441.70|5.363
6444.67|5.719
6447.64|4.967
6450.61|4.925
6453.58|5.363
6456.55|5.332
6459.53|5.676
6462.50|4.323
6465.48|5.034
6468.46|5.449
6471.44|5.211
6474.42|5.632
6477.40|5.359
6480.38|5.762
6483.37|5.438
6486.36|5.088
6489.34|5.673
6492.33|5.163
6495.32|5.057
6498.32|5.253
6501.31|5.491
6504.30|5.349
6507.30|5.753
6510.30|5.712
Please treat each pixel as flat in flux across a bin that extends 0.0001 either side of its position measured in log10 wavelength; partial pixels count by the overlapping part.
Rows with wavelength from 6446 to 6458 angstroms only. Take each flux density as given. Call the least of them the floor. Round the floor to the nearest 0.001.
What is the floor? 4.925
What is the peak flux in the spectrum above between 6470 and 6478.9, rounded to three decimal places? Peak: 5.632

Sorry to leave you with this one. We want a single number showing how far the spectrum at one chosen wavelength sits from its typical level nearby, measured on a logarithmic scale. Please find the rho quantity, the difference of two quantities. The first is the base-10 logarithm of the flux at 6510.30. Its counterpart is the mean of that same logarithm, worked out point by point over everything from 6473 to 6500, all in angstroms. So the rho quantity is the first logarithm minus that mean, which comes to 0.026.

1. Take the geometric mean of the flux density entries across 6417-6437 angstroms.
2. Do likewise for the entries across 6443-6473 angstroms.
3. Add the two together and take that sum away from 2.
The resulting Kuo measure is -8.89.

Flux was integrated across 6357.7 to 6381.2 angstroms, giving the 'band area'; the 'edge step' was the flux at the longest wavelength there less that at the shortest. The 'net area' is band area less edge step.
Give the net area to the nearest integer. 124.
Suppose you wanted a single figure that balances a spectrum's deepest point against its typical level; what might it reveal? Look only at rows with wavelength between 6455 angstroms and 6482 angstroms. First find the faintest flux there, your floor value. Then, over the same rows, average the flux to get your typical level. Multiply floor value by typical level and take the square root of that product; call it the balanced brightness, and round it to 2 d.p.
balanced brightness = 4.79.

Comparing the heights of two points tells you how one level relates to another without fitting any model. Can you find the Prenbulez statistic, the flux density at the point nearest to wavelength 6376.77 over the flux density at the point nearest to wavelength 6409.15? 0.93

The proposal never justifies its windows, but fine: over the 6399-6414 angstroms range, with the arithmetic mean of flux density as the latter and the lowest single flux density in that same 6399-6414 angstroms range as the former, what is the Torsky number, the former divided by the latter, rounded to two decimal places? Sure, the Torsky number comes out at 0.97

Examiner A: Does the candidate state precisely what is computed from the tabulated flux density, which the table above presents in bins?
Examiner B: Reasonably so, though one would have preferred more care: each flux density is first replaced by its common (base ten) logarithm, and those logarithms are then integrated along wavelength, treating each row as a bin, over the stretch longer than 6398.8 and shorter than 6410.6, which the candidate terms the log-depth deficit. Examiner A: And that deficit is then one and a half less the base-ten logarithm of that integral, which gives 0.562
